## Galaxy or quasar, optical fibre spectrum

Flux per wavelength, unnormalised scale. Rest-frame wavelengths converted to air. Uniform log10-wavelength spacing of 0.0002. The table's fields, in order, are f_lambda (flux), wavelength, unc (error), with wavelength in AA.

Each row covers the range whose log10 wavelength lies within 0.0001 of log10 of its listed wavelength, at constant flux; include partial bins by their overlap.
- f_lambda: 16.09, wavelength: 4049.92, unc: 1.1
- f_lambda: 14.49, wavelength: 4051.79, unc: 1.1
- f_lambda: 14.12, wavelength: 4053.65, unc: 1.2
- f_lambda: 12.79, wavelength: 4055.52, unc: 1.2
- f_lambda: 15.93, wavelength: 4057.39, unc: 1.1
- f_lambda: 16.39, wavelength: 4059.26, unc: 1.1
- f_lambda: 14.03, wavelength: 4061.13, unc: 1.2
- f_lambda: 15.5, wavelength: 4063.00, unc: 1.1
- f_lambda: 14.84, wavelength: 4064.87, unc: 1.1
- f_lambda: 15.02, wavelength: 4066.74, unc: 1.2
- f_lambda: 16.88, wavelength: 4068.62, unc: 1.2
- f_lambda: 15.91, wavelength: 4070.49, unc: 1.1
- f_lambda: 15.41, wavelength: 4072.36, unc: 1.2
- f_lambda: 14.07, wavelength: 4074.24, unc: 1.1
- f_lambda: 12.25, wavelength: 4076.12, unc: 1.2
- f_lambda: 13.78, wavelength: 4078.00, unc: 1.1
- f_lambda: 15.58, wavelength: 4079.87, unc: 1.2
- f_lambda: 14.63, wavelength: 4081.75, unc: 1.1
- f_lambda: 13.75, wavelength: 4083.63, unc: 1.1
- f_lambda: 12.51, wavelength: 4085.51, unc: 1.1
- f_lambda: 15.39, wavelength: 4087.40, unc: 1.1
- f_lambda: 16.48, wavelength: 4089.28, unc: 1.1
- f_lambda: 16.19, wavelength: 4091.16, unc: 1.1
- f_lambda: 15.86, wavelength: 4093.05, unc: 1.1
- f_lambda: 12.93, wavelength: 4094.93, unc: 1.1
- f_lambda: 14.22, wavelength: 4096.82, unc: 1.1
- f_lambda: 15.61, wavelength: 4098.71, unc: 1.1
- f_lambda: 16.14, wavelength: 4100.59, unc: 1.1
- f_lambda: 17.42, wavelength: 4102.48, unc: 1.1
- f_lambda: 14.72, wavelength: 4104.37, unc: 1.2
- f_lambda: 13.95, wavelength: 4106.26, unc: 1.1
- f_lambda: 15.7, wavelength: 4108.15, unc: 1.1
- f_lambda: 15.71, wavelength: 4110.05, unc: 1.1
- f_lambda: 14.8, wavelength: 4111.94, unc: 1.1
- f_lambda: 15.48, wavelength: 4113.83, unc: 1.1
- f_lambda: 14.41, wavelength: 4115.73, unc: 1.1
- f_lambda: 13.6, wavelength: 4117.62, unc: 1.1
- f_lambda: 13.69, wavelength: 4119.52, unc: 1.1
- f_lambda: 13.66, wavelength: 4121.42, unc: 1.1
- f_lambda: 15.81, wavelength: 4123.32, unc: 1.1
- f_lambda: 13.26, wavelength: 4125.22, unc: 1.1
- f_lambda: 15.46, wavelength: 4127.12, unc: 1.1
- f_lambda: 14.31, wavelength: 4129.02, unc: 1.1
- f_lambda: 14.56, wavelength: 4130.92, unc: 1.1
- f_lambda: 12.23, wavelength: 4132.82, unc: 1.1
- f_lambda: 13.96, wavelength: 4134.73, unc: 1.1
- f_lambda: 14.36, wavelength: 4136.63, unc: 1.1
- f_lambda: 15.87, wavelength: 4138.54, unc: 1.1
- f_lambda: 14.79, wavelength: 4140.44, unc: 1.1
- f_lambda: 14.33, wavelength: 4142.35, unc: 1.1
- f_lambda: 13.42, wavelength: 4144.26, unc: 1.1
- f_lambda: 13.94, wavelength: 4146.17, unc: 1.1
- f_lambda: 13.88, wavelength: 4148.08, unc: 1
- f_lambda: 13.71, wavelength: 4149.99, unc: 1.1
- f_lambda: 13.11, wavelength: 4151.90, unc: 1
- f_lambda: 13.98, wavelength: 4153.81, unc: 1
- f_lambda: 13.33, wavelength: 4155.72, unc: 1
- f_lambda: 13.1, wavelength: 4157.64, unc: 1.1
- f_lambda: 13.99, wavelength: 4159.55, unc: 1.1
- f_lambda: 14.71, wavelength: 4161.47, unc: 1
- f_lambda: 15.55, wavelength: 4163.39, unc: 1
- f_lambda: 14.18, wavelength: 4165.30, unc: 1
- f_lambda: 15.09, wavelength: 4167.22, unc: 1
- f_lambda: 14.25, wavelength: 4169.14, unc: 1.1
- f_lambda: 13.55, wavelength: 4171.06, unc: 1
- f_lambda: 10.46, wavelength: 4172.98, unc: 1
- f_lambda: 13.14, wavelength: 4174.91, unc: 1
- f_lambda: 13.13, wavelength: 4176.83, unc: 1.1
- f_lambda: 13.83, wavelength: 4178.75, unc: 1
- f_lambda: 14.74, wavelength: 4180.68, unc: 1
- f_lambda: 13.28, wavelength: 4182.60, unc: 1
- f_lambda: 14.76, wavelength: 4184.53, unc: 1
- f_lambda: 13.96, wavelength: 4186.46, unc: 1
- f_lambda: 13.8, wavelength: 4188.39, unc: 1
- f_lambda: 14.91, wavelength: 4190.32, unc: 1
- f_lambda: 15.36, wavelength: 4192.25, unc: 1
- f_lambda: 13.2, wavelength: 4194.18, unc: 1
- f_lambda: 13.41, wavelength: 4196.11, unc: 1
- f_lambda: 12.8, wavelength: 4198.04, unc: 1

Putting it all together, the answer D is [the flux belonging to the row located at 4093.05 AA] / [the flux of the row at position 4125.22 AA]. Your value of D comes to 1.20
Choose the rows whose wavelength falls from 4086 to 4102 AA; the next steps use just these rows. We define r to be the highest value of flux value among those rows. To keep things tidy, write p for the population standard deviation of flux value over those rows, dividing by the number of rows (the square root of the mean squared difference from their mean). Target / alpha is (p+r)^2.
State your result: 310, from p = 1.12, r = 16.48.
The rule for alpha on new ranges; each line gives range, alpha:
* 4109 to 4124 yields 279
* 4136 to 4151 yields 275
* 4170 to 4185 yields 257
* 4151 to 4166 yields 267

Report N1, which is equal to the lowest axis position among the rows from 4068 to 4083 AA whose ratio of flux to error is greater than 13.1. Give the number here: 4068.62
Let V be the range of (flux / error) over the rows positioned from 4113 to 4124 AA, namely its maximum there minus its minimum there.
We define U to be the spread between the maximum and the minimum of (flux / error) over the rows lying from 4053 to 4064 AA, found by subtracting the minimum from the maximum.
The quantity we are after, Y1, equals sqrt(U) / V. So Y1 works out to 1.03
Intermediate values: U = 4.2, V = 2.0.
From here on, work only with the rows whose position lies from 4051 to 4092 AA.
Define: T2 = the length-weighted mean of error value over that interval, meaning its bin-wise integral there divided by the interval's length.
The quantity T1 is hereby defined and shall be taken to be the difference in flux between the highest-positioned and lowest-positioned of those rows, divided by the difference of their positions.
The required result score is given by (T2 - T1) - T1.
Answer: 1.05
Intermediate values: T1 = 0.04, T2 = 1.14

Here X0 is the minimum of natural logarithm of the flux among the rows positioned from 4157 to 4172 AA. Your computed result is 2.57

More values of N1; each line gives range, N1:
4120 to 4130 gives 4123.32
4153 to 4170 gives 4153.81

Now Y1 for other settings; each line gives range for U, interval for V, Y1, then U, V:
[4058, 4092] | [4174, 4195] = 0.64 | 4.8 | 3.4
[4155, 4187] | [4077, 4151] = 0.48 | 5.1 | 4.7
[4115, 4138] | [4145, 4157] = 1.19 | 3.3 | 1.5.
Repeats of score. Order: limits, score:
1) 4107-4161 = 1.15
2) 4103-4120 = 1.25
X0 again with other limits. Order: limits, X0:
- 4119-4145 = 2.50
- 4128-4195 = 2.35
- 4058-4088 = 2.51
